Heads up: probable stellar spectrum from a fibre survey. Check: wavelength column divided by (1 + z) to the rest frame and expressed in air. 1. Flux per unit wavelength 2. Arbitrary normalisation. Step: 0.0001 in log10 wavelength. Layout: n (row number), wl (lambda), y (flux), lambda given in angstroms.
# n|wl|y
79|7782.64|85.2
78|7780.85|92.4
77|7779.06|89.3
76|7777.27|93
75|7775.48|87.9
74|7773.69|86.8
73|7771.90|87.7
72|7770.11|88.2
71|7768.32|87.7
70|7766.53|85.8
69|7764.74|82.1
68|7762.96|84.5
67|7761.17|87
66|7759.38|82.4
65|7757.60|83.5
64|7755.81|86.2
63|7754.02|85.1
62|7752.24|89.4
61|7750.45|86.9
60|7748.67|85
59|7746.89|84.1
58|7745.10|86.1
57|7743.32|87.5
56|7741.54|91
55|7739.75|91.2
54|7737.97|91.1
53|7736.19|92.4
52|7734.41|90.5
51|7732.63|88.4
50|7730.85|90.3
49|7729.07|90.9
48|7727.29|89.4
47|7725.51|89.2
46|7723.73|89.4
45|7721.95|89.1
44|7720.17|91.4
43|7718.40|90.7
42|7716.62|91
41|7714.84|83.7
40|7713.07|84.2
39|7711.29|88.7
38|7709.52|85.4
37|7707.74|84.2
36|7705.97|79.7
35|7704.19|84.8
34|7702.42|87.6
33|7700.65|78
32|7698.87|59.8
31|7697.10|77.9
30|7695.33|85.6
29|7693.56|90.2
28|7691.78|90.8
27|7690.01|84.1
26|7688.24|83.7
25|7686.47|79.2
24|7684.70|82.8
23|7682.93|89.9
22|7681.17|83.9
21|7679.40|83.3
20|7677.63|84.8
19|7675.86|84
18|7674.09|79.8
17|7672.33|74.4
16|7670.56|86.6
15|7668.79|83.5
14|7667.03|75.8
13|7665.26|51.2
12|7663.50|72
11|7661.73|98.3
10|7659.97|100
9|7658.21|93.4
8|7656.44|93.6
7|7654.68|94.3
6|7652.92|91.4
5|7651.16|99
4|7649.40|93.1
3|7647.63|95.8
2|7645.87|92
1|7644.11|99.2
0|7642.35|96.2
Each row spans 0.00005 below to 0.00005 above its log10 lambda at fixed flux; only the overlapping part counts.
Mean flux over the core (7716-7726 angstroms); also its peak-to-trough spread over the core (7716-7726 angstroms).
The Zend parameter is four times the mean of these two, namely 185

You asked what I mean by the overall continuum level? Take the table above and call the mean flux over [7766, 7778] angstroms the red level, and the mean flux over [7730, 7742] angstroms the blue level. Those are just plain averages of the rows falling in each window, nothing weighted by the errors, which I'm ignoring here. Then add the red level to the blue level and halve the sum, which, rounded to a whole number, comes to 89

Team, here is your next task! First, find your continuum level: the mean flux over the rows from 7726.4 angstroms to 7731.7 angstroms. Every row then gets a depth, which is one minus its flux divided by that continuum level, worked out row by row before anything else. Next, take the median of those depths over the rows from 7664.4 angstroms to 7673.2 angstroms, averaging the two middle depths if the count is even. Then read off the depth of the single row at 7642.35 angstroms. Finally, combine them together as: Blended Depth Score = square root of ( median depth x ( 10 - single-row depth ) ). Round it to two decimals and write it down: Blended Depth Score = 1.27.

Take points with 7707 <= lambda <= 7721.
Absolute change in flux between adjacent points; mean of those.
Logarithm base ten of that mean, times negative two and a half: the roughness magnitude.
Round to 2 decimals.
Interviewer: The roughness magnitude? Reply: -1.01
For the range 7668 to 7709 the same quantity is -1.91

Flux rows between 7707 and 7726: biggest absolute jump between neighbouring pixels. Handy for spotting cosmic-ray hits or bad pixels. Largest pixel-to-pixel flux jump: 7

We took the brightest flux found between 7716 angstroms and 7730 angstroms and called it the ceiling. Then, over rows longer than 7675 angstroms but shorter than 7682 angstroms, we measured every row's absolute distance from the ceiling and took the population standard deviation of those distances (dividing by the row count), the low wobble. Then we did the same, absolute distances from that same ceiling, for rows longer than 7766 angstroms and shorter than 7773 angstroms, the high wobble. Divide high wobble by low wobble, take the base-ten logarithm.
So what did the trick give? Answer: 0.24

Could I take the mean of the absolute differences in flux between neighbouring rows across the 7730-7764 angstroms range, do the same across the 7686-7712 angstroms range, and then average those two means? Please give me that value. 4.12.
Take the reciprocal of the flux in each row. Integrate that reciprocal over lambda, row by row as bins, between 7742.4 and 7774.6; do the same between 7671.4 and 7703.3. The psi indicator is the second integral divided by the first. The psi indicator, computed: 1.04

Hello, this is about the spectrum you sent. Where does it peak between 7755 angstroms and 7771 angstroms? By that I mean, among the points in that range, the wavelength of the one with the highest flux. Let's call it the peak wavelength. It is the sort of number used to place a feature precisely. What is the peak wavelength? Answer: 7770.11 angstroms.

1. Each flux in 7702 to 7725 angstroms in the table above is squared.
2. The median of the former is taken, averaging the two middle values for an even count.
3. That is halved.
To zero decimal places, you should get 3837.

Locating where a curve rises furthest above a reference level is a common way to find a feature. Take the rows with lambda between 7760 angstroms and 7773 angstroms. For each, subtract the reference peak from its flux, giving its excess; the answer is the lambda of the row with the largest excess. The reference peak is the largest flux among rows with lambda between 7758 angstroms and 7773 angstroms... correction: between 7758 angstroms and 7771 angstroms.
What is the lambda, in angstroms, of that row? 7770.11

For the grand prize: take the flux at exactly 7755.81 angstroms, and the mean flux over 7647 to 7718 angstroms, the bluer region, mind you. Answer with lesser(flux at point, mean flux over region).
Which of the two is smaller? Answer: 85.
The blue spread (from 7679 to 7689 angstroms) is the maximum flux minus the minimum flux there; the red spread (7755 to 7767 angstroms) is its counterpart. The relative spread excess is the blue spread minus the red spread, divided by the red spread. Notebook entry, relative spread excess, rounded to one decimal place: 1.2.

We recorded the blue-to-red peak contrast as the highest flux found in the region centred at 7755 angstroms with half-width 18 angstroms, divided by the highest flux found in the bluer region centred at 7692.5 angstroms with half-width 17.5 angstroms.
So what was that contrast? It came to 1.00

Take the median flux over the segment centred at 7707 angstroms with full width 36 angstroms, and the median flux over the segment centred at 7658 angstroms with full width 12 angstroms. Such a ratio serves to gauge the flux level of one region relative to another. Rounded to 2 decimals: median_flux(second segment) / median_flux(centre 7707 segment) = 1.09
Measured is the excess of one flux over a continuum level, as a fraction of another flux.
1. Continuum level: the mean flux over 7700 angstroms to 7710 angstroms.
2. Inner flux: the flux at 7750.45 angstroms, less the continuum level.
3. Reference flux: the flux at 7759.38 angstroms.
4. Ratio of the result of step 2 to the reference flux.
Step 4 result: 0.04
